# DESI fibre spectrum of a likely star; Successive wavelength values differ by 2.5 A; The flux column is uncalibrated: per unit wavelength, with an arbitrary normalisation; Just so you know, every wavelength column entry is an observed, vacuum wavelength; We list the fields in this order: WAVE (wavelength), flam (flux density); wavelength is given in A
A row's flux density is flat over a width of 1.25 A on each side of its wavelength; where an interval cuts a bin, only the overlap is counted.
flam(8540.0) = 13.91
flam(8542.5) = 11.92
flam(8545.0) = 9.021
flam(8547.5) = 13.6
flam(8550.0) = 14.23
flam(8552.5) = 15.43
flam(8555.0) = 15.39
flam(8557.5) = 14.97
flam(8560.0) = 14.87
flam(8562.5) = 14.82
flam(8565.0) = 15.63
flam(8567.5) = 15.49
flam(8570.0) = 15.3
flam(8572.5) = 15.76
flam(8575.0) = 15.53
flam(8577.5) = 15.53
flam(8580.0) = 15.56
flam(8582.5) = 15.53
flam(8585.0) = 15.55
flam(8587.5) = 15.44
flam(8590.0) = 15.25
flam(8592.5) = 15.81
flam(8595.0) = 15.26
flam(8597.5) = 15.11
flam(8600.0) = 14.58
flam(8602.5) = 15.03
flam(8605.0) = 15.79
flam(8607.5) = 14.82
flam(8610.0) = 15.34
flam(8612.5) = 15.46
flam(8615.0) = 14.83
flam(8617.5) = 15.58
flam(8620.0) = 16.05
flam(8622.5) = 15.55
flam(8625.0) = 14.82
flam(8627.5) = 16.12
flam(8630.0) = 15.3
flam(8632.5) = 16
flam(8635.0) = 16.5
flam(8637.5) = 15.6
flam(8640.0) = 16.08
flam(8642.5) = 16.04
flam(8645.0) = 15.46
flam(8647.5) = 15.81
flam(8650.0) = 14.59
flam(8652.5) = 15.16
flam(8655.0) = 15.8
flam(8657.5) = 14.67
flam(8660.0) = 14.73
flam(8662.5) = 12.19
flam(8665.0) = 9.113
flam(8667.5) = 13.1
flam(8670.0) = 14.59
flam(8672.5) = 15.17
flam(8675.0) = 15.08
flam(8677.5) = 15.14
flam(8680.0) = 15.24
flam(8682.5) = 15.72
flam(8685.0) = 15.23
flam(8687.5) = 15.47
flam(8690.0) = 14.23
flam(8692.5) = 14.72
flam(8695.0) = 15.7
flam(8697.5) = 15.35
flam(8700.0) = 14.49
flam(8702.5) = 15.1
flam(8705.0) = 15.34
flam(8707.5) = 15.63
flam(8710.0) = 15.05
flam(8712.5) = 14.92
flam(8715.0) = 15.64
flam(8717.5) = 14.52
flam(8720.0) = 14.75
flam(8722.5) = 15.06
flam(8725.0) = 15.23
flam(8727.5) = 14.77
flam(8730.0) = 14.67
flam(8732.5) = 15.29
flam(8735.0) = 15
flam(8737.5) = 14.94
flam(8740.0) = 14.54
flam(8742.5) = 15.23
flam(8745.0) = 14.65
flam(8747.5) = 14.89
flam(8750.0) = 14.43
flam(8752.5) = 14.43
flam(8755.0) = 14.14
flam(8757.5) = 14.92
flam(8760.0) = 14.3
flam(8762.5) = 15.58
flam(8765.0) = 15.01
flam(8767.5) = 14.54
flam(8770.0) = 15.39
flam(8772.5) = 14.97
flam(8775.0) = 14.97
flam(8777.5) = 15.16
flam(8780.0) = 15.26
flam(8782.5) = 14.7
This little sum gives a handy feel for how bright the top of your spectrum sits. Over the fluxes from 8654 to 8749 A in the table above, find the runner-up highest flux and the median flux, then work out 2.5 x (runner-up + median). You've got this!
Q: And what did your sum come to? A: 76.9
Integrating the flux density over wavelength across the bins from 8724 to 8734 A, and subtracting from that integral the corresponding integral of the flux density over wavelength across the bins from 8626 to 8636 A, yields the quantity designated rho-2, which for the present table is -10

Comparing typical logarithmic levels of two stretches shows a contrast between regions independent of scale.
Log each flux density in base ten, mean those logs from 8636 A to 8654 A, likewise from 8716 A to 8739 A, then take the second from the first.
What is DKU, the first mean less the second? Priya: 0.018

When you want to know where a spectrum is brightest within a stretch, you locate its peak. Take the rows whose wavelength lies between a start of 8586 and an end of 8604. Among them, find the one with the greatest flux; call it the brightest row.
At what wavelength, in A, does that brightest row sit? 8592.5 A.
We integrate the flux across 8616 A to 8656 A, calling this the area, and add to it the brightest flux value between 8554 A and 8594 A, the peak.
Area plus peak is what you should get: 642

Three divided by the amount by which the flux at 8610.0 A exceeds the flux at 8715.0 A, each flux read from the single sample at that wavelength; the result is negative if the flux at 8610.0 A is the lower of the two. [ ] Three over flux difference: -10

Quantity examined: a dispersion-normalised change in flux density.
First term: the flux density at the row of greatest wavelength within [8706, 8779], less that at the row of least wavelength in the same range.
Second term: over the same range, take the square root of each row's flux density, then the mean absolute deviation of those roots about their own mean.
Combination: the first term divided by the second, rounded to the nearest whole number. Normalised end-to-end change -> -12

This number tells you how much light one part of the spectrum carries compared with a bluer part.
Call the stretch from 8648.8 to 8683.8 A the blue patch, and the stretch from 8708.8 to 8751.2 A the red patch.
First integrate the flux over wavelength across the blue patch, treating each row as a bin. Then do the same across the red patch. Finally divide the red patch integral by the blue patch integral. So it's 1.3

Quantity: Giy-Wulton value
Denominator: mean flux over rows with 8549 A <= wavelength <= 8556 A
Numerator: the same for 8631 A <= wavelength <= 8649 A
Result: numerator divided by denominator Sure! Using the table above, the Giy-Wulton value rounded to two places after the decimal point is 1.06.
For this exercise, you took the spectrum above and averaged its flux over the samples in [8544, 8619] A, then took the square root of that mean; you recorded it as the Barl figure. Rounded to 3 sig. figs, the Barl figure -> 3.88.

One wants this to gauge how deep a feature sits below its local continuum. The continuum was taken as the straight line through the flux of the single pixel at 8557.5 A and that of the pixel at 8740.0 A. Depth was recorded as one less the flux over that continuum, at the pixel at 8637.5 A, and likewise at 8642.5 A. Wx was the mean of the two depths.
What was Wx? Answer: -0.07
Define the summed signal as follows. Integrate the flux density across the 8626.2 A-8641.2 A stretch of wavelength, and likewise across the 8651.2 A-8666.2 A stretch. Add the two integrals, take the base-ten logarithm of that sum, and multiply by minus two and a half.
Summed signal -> -6.62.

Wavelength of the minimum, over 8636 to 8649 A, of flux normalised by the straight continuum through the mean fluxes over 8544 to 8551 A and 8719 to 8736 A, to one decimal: 8645.0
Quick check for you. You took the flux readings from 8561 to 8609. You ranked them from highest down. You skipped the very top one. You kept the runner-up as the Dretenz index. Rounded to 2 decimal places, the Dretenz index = 15.79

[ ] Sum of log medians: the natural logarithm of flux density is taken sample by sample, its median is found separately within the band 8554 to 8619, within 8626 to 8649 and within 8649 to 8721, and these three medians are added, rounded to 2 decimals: 8.22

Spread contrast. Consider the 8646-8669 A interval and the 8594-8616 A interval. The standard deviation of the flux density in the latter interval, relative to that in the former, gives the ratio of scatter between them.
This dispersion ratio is 0.17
